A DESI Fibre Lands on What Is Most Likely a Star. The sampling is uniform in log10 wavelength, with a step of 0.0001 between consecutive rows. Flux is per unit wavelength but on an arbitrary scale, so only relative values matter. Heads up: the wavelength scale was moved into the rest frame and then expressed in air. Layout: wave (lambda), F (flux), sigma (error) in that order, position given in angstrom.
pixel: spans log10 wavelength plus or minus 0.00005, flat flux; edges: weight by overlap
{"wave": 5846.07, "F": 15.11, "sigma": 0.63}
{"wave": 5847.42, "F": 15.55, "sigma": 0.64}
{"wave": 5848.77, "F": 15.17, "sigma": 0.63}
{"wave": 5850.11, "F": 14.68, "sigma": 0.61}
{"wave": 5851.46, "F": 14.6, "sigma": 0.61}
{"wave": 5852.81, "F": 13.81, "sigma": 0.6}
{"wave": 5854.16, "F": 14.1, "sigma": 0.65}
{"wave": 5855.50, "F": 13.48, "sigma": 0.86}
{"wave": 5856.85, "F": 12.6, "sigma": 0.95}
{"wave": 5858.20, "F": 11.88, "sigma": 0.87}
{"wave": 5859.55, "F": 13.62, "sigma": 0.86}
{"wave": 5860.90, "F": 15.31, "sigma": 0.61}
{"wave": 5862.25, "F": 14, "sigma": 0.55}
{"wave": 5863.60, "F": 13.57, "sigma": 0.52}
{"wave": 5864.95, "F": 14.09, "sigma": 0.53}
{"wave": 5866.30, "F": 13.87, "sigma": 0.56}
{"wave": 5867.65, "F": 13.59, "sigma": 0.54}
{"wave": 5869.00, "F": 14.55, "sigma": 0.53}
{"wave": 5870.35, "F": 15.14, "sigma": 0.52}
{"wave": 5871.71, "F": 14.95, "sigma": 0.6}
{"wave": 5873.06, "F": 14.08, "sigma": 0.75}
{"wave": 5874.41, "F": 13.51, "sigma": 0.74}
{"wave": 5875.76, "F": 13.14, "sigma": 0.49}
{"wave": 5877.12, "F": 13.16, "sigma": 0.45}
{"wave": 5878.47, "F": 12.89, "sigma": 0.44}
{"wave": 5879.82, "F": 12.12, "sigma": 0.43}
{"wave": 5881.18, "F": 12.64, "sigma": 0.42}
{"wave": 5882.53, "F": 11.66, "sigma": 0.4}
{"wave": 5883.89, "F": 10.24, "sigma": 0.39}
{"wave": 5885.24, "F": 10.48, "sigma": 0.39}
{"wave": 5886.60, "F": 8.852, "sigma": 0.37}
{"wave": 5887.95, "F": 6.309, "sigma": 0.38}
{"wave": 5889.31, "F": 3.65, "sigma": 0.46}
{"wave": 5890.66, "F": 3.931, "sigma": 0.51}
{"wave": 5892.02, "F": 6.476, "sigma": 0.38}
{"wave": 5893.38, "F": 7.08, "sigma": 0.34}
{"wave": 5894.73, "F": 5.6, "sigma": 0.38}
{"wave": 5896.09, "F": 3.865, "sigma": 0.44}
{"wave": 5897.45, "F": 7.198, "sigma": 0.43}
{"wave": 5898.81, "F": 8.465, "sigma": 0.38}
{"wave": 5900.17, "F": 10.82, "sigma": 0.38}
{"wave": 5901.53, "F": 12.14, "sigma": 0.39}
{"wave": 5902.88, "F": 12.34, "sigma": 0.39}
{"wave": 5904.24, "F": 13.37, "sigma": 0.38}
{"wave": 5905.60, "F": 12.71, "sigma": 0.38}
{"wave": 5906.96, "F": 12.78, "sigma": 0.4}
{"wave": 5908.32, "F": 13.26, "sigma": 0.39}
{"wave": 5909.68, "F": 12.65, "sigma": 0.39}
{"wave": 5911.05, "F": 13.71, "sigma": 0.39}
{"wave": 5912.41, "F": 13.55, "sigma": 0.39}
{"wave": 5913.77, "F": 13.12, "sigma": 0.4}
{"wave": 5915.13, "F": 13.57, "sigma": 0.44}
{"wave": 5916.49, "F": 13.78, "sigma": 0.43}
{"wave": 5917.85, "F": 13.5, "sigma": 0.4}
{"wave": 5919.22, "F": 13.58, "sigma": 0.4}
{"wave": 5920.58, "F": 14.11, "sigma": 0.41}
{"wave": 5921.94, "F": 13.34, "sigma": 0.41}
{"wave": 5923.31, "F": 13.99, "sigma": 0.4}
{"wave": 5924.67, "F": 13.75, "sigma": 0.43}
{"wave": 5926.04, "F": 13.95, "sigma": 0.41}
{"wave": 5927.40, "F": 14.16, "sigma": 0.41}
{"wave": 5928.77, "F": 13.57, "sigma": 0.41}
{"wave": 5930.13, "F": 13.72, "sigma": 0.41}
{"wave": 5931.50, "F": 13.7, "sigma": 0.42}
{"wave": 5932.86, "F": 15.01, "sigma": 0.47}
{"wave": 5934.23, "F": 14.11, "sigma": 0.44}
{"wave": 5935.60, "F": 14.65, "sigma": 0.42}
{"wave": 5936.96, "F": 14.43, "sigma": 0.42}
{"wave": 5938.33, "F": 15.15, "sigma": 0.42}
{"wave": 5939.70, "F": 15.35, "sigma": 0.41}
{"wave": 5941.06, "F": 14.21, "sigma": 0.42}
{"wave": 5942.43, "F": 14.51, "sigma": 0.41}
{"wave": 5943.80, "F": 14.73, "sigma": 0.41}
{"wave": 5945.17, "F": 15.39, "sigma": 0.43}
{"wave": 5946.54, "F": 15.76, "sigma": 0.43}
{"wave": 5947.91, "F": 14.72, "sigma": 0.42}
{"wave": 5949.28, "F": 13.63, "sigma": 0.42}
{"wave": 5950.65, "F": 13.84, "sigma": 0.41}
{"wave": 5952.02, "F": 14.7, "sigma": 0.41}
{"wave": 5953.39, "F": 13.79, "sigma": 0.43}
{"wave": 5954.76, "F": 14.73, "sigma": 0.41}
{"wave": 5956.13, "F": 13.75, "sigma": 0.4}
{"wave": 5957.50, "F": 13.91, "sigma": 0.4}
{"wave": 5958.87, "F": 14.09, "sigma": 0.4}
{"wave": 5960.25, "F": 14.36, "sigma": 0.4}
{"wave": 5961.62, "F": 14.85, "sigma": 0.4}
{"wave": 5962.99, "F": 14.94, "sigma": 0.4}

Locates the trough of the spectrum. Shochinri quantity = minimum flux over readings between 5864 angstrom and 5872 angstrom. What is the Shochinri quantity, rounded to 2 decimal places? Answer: 13.59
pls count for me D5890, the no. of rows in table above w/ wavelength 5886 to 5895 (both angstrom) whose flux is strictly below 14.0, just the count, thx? 7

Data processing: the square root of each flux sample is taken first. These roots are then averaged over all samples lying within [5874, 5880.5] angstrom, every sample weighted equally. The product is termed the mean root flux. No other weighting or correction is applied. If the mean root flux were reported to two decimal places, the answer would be 3.60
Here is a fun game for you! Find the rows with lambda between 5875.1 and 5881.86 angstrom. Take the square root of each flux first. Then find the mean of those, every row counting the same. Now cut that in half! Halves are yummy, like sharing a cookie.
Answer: 1.79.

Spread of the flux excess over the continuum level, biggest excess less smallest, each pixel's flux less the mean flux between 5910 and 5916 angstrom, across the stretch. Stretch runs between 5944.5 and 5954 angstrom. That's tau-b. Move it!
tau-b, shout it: 2.1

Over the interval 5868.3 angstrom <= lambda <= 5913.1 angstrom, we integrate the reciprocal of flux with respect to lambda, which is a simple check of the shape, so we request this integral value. 4.88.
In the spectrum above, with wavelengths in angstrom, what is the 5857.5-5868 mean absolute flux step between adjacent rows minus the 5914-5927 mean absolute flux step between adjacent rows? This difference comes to 0.51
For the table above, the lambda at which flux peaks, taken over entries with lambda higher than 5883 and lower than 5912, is 5911.05 angstrom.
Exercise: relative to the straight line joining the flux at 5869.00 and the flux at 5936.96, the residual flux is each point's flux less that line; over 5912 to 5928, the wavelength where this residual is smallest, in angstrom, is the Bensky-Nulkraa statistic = 5913.77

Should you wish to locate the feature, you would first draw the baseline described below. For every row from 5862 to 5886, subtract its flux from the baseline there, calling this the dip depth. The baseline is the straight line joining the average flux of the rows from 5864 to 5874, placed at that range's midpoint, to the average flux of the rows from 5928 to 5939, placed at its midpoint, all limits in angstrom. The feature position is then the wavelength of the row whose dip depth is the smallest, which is 5870.35 angstrom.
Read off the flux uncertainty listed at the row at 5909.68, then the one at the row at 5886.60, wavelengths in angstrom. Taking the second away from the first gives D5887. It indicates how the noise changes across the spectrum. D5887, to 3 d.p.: 0.020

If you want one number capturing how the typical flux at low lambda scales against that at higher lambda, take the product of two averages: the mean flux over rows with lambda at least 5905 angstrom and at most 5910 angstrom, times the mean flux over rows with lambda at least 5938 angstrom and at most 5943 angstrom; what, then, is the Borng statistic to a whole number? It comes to 190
